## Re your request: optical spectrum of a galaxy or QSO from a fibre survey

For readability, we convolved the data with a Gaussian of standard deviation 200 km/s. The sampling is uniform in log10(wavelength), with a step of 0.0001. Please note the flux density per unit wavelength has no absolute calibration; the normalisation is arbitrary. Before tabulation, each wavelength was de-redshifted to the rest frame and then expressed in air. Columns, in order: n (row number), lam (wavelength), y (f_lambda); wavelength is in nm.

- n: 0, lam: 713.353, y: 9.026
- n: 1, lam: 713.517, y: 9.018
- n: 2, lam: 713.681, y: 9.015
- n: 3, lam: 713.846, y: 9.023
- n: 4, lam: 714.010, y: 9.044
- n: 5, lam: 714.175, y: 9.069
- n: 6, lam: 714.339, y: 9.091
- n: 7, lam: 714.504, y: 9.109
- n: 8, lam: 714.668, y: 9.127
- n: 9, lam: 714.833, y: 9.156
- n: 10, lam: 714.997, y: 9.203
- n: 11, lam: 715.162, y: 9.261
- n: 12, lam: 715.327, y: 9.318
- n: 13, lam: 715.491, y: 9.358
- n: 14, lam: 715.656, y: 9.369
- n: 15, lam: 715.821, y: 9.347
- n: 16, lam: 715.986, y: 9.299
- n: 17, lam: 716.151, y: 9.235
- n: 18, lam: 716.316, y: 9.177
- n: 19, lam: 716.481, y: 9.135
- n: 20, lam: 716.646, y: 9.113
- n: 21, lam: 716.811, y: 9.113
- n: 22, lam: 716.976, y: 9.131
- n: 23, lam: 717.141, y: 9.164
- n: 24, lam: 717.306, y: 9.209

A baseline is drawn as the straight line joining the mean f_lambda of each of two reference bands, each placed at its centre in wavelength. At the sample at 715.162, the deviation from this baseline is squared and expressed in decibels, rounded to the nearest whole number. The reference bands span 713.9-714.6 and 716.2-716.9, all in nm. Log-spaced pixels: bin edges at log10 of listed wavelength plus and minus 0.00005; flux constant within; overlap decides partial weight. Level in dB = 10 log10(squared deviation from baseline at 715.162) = -16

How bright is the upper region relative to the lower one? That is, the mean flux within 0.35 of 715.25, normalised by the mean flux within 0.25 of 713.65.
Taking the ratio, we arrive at 1.030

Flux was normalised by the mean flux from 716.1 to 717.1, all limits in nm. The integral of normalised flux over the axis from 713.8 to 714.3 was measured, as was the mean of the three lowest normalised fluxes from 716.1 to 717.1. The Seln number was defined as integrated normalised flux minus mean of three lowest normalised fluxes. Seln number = -0.5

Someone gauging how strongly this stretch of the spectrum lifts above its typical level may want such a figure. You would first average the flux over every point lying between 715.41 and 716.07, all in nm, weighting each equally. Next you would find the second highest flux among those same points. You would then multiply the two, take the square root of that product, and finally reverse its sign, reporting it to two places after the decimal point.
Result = -9.35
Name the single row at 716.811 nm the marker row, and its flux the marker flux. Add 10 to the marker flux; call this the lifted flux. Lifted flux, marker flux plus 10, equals 19.1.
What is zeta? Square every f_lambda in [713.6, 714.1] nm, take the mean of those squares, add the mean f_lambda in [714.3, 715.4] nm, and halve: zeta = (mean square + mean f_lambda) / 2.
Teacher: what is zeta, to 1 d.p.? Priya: 45.3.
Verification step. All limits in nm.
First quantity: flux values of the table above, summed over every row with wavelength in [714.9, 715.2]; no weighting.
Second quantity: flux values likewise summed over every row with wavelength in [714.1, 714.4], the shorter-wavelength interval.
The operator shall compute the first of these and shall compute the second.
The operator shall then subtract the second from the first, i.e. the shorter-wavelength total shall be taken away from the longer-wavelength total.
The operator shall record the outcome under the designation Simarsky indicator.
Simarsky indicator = 0.3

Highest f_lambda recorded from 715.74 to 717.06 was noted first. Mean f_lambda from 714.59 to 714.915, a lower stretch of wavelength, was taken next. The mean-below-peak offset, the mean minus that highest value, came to -0.21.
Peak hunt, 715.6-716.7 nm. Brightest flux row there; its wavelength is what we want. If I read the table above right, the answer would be 715.656 nm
